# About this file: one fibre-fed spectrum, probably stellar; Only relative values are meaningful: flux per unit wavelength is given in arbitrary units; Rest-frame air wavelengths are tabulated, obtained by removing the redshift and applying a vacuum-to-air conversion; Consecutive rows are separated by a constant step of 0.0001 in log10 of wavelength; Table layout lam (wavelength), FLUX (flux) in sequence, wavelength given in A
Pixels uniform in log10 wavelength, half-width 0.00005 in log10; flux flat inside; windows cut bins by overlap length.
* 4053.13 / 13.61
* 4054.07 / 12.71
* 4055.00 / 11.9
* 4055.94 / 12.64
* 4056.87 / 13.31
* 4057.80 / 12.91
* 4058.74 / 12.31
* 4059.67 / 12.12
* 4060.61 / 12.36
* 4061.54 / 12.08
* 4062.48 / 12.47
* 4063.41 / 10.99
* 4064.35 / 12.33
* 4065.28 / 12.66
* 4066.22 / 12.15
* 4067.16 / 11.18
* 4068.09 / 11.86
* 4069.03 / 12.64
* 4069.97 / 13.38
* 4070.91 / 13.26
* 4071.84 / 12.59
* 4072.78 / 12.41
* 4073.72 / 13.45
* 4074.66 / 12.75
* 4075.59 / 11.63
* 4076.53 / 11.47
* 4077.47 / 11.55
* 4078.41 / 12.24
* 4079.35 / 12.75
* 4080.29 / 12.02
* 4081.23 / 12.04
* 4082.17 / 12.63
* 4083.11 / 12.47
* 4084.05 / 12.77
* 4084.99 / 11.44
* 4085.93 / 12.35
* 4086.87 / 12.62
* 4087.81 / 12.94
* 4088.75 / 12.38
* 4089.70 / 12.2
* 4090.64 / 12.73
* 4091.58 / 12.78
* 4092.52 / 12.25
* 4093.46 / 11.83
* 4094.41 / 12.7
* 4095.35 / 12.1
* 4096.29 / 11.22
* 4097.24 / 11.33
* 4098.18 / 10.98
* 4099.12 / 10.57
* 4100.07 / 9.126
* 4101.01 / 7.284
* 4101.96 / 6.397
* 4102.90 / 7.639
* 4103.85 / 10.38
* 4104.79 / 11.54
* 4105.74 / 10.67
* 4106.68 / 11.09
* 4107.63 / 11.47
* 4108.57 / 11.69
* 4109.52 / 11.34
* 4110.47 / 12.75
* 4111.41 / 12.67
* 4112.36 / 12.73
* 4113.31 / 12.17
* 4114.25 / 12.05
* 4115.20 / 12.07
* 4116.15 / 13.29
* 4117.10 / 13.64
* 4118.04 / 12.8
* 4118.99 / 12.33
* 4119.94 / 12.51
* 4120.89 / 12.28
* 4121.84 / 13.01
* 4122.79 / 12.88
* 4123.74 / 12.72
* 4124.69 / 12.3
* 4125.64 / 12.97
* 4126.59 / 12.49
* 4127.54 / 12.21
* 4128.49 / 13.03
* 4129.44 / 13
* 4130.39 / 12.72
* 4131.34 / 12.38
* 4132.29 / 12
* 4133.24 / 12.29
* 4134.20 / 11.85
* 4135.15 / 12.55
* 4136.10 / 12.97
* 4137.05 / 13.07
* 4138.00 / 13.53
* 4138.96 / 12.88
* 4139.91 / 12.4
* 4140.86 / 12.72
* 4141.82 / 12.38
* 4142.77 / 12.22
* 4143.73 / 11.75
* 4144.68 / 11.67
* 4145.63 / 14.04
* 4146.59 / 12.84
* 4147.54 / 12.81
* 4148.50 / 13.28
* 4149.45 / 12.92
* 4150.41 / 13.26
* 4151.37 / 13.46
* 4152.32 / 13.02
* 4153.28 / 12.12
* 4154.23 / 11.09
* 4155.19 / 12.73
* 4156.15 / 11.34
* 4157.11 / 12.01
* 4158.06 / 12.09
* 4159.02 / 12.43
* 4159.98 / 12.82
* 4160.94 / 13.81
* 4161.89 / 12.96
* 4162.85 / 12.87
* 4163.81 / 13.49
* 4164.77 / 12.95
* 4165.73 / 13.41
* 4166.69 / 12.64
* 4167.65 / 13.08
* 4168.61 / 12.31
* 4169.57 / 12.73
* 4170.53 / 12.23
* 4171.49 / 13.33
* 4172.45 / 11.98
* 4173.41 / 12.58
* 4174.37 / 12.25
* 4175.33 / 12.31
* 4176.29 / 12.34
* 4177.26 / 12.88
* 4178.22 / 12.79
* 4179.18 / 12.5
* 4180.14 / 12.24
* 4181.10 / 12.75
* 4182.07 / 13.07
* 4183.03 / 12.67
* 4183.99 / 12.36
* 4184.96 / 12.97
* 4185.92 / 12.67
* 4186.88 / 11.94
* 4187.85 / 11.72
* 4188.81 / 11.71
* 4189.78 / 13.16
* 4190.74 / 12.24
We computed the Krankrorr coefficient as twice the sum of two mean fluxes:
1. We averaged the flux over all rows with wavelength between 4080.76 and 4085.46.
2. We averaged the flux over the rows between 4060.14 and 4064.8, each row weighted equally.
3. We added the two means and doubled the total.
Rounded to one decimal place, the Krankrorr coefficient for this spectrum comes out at 48.6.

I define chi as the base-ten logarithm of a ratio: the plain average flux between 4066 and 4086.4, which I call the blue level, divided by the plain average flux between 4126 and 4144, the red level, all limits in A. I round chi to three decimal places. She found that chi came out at -0.008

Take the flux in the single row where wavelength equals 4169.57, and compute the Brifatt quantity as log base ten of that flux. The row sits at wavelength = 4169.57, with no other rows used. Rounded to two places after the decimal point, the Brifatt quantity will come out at 1.10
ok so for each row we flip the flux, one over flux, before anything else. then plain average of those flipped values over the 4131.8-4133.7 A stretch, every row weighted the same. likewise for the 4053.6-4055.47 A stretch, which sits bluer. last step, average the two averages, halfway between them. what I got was 0.082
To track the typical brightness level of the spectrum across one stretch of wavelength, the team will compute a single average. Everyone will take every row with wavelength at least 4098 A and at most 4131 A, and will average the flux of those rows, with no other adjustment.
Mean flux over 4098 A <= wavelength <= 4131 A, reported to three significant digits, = 11.7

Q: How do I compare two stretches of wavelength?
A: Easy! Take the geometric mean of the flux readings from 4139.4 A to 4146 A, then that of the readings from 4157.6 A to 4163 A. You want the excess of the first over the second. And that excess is -0.39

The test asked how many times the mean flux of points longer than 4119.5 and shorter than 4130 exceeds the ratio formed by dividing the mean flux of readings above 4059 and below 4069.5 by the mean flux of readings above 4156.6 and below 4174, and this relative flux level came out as 13.4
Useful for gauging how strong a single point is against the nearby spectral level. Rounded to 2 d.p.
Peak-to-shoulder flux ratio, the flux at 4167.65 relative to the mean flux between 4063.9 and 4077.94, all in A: 1.06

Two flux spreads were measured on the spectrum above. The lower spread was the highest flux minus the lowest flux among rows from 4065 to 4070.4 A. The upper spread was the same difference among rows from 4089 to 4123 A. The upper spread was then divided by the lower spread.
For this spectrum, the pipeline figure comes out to 3.3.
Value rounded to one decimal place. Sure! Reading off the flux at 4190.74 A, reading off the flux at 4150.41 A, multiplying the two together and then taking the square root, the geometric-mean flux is 12.7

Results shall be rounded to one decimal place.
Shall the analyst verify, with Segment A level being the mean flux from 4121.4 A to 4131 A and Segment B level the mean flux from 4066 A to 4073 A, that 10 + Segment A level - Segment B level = 10.3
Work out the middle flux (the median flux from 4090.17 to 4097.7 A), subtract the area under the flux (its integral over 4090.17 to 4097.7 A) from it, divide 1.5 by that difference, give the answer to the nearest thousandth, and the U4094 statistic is -0.019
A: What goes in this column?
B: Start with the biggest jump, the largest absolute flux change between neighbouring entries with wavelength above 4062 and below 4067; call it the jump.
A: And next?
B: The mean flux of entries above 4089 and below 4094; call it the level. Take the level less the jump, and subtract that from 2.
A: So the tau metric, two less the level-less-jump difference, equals -8.9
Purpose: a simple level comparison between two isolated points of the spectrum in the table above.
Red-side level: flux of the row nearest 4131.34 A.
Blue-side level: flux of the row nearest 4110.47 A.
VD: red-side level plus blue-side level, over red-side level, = 2.03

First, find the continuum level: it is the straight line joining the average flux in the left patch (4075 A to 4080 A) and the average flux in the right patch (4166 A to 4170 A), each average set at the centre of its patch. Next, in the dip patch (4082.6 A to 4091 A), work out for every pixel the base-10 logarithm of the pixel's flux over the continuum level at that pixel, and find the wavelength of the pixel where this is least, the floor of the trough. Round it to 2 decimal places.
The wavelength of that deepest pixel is 4084.99 A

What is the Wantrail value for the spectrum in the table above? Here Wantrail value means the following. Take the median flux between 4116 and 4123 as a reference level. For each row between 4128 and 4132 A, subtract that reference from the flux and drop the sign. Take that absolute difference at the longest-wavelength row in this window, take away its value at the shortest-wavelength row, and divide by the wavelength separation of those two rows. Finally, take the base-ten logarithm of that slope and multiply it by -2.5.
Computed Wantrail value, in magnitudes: 2.6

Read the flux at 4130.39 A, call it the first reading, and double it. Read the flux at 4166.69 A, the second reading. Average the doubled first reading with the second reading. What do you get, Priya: 19.0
